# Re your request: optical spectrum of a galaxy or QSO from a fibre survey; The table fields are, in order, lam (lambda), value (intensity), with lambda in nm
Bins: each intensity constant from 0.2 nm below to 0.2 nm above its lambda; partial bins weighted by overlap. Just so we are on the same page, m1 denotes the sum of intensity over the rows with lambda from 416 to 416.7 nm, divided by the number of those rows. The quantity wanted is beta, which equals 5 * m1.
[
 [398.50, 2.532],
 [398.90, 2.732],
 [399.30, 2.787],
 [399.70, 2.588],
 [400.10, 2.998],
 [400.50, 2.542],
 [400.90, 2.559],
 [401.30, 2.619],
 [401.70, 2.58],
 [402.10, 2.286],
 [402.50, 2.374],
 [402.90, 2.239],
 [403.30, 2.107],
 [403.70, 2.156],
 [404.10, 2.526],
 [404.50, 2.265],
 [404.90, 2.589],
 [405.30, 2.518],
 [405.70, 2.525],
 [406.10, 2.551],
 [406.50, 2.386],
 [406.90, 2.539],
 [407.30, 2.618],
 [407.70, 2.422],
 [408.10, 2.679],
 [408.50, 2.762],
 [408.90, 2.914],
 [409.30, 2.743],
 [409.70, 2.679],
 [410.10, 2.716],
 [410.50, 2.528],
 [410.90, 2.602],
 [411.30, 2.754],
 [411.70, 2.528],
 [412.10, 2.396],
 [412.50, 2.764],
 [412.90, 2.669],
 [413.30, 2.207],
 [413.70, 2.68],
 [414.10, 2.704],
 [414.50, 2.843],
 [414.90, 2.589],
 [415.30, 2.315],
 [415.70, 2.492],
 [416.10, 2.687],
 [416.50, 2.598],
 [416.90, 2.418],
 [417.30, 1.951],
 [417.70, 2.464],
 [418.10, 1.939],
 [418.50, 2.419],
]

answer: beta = 13.2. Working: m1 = 2.64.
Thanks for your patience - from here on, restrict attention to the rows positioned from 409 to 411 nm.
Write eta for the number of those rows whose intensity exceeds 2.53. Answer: 4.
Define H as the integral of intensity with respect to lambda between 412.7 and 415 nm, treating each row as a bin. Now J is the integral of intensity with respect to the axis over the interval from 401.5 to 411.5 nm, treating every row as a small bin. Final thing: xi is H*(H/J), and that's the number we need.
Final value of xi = 1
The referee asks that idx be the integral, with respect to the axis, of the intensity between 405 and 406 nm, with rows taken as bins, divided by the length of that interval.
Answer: 2.53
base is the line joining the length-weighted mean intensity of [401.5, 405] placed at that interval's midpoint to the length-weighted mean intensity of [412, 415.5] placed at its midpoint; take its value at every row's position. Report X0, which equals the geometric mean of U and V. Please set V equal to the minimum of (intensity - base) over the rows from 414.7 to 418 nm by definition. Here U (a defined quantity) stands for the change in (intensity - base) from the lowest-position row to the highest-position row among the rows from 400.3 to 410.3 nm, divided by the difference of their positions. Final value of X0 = 0.057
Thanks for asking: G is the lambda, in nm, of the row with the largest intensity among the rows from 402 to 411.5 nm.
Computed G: 408.90 nm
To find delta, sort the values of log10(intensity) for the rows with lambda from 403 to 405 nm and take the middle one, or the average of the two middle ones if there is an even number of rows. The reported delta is 0.355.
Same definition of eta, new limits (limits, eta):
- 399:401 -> 5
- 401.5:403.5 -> 1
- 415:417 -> 2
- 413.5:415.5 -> 4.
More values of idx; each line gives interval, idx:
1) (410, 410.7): 2.61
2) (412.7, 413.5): 2.44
